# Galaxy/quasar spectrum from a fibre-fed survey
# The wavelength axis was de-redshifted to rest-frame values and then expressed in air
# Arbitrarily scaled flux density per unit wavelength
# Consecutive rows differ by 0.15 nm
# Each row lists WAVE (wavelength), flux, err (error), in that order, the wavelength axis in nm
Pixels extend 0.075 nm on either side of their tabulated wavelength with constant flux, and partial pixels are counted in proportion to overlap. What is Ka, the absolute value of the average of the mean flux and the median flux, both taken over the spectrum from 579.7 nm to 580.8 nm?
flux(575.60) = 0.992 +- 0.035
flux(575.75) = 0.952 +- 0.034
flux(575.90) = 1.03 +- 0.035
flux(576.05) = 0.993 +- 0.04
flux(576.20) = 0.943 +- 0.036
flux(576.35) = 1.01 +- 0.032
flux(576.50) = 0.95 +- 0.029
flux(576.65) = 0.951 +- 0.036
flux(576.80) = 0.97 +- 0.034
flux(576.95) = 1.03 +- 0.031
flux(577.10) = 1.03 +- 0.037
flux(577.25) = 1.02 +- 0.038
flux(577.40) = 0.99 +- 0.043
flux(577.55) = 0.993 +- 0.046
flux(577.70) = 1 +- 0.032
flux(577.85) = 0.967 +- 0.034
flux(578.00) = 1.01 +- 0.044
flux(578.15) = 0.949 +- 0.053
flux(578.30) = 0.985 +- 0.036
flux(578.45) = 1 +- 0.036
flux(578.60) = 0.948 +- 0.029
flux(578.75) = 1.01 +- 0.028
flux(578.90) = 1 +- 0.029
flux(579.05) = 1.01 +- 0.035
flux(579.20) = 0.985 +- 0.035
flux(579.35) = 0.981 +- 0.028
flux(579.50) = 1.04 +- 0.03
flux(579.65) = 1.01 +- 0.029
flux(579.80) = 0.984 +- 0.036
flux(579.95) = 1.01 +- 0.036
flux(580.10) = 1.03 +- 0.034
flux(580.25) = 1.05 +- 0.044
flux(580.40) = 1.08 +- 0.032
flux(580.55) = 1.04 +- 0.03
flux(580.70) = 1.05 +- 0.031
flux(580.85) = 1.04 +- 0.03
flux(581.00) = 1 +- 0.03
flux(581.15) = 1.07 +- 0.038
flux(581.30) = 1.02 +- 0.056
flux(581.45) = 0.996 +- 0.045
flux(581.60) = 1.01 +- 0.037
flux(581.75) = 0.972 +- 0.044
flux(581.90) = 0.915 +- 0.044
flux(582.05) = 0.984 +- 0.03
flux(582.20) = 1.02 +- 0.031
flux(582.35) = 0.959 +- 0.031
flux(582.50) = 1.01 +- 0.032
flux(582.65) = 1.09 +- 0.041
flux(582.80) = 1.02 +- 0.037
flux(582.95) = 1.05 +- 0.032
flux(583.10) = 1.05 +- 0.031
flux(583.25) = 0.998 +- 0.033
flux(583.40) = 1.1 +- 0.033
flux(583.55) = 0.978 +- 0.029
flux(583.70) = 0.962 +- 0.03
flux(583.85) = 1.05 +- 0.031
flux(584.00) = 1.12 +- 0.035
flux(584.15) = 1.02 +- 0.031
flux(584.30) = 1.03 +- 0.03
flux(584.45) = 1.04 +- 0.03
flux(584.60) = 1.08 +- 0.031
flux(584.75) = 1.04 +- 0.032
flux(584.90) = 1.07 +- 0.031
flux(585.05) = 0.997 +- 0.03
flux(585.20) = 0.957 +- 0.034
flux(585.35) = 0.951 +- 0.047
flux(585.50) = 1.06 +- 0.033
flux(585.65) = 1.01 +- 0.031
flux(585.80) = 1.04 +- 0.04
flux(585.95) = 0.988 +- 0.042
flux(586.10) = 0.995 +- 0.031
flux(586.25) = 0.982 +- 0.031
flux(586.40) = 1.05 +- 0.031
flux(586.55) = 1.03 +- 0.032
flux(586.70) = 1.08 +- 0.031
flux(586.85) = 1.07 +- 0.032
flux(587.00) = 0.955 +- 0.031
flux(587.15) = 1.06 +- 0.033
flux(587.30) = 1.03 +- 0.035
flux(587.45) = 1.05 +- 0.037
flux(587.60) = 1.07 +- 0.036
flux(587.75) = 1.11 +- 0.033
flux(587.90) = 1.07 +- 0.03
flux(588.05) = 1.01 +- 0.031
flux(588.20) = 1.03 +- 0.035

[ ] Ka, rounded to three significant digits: 1.04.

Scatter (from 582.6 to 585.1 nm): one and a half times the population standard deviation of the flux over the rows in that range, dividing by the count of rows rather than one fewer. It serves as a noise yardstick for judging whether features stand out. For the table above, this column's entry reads 0.063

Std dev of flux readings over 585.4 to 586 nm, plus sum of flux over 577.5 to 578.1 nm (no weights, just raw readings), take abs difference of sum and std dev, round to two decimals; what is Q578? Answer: 3.94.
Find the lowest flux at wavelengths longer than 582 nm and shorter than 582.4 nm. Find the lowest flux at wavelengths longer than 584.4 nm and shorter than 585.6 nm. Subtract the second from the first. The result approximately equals 0.01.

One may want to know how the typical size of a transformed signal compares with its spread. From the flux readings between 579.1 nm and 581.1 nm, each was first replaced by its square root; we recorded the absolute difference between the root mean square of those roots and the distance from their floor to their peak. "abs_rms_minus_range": 0.963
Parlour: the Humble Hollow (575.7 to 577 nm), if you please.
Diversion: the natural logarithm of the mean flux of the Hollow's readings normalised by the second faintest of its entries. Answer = 0.032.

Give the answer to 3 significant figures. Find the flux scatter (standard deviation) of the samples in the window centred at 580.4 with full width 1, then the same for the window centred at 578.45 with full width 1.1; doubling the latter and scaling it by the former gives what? 2.52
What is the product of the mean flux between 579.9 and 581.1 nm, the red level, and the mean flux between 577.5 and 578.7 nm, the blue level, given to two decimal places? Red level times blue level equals 1.02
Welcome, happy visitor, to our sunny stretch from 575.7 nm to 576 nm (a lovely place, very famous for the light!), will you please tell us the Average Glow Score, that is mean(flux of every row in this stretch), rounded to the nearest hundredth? 0.99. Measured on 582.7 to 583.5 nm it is 1.04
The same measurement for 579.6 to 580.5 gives 1.03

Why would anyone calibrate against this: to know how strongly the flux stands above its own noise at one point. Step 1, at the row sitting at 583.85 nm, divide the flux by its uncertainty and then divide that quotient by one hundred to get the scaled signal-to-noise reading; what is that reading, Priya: 0.339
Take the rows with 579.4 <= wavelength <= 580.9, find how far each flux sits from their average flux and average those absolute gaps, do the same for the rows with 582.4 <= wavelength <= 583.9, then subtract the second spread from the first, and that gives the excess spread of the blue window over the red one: -0.017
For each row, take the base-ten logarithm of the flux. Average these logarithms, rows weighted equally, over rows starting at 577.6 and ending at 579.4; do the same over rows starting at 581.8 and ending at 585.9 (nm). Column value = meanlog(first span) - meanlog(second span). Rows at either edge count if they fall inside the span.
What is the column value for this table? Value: -0.015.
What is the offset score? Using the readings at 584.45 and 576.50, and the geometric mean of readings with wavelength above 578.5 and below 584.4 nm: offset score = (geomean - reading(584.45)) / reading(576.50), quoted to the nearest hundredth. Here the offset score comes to -0.02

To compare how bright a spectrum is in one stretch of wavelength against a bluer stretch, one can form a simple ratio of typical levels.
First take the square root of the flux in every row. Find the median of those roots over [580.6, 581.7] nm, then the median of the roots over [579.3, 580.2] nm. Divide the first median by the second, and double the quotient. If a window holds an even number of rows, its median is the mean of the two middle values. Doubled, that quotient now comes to 2.01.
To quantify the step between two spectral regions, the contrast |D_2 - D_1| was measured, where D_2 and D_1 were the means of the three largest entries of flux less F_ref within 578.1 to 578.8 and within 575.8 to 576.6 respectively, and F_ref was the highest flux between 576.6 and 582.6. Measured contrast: 0.013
